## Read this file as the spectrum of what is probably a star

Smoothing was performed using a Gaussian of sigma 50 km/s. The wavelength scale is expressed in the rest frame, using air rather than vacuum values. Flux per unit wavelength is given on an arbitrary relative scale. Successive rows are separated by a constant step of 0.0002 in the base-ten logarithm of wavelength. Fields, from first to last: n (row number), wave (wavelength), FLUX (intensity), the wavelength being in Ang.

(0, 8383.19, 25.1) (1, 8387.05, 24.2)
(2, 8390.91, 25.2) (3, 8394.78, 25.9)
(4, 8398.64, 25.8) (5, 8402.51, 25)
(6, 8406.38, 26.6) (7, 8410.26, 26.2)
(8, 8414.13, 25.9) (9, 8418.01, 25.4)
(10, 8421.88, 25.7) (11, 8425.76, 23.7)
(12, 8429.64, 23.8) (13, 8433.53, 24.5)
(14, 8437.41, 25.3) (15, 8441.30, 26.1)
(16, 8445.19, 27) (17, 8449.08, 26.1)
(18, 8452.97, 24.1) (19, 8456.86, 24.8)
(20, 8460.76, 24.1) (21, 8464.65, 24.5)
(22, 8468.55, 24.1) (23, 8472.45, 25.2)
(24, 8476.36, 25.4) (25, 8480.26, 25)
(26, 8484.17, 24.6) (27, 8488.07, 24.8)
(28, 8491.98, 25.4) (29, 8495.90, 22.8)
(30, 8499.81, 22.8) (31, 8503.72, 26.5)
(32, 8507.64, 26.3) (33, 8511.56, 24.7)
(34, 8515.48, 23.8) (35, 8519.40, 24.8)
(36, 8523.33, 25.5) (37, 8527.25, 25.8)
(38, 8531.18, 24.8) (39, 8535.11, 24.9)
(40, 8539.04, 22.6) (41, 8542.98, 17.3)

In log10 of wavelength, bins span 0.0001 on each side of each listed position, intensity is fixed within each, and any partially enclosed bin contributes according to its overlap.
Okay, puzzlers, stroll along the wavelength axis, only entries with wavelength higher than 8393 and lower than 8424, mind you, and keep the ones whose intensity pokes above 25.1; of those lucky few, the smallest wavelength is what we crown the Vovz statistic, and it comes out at 8394.78 Ang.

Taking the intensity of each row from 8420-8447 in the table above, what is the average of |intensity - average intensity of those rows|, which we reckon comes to 0.99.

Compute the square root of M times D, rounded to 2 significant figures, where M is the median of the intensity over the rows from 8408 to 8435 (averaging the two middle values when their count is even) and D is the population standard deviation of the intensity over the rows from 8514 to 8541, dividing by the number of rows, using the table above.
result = 5.1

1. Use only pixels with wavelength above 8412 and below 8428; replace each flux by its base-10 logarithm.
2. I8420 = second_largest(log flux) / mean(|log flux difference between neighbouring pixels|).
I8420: 87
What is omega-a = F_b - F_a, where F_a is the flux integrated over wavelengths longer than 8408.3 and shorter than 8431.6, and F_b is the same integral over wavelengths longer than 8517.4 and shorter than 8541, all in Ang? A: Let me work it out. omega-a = -1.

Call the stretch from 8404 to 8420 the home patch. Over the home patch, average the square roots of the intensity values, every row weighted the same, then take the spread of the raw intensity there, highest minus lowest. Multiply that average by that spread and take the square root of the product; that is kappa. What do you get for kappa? 2.5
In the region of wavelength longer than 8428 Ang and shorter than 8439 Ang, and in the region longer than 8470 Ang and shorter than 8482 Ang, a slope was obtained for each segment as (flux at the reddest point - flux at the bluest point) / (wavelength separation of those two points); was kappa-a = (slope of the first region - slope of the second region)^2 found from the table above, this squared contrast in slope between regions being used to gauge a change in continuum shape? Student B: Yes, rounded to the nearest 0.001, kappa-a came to 0.048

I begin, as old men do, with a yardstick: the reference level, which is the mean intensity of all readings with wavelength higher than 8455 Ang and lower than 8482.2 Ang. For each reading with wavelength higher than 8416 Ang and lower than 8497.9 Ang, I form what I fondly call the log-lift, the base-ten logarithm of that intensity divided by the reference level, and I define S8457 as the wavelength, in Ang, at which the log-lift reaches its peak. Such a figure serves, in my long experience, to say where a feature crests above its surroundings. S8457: 8445.19 Ang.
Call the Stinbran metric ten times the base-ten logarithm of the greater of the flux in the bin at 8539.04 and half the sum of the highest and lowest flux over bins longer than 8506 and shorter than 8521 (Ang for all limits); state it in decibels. 14.0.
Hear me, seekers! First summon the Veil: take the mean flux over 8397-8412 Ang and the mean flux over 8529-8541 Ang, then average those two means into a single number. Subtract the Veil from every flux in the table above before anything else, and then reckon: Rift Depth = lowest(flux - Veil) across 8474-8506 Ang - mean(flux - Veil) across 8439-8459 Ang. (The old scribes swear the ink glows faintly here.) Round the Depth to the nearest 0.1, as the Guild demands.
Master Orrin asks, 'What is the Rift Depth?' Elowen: -2.8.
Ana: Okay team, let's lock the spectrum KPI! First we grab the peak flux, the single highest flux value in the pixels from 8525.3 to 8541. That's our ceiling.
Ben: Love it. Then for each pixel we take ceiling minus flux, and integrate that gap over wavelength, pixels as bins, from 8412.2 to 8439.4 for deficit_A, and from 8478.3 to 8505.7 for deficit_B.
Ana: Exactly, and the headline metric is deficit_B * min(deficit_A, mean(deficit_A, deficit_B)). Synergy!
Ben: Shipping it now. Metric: 832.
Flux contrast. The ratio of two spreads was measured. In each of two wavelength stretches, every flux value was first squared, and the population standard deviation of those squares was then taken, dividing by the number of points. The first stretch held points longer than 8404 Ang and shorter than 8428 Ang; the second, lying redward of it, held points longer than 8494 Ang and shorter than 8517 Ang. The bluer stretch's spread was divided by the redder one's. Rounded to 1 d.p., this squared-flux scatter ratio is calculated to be 0.6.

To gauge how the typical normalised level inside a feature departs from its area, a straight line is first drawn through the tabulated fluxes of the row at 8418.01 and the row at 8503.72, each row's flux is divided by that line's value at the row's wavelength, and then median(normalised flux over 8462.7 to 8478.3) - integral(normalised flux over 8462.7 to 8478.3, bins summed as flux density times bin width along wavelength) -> -13.9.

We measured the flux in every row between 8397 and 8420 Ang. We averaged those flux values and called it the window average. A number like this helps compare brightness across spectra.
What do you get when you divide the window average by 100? 0.258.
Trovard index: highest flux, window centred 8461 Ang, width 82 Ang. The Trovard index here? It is 27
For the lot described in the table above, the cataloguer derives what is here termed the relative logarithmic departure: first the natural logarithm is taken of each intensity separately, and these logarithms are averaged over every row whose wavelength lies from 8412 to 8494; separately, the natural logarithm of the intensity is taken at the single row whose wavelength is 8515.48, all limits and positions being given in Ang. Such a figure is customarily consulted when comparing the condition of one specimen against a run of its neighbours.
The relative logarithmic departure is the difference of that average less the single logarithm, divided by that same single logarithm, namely 0.016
